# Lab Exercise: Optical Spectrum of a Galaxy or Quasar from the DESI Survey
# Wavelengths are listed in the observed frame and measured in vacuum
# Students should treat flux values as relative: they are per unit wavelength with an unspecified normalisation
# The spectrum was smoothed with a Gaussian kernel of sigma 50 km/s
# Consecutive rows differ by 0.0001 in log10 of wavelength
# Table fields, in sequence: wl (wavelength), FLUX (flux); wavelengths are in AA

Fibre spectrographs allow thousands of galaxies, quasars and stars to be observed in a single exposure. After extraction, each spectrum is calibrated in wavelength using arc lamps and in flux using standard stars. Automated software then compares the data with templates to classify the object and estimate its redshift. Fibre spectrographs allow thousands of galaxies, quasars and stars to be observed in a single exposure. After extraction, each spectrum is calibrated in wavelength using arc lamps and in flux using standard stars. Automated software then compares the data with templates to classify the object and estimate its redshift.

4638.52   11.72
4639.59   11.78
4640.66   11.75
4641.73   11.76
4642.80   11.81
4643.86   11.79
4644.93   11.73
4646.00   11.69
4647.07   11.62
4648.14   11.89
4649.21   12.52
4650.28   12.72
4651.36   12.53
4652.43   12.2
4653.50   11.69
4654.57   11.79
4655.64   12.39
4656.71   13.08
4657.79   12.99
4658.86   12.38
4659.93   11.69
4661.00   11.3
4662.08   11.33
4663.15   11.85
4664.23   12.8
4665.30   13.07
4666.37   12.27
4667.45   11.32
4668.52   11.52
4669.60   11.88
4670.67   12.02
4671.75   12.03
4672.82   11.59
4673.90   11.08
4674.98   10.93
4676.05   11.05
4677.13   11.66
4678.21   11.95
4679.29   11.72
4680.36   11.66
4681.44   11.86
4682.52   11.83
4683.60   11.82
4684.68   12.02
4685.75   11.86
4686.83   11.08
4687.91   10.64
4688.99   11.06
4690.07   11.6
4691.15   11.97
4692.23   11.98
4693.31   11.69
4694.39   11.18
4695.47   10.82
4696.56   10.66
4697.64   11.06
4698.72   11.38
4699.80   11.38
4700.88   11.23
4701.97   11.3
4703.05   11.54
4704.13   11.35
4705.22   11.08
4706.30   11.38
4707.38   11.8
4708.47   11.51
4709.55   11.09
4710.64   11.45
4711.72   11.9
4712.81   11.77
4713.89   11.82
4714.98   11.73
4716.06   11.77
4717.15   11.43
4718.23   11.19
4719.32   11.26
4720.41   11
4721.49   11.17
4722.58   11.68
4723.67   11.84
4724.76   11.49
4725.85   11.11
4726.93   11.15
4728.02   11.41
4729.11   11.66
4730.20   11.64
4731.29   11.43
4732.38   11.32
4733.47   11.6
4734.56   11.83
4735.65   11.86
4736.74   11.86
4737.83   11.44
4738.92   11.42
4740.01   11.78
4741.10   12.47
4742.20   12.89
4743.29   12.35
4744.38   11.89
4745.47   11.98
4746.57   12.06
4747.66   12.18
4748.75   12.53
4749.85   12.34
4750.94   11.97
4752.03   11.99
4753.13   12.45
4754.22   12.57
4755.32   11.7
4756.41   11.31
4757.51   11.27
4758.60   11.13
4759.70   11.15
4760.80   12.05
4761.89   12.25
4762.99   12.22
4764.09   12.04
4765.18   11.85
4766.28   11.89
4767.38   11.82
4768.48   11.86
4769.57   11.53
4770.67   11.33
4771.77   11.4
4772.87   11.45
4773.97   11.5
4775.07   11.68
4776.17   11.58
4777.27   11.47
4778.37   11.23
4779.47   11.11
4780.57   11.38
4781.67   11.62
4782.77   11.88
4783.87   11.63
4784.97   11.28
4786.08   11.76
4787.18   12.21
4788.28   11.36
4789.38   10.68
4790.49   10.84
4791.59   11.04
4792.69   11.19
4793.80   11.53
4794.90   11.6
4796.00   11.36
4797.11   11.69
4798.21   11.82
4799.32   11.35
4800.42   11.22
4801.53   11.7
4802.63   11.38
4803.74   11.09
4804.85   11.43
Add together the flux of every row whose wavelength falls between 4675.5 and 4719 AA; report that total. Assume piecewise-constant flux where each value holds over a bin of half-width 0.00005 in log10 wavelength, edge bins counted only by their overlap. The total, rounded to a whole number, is 459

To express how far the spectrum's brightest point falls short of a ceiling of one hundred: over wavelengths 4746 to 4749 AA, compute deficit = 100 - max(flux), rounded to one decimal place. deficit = 87.5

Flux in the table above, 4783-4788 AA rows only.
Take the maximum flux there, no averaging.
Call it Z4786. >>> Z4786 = 12.21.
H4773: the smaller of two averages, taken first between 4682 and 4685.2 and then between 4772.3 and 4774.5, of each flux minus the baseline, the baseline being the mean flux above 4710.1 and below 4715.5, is -0.26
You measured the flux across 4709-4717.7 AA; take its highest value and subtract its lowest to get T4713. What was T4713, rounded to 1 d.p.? 0.8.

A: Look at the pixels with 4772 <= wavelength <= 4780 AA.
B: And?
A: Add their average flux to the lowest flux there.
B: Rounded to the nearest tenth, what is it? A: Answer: 22.5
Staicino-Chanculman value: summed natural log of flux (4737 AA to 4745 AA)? 17.4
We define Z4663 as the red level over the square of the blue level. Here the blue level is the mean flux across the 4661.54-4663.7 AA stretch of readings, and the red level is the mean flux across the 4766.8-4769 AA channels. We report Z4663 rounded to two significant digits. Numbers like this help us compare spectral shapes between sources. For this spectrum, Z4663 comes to 0.088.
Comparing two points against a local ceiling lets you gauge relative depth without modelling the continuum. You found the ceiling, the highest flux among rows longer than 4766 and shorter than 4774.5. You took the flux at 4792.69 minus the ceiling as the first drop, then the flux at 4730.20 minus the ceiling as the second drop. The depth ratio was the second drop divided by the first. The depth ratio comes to 0.4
